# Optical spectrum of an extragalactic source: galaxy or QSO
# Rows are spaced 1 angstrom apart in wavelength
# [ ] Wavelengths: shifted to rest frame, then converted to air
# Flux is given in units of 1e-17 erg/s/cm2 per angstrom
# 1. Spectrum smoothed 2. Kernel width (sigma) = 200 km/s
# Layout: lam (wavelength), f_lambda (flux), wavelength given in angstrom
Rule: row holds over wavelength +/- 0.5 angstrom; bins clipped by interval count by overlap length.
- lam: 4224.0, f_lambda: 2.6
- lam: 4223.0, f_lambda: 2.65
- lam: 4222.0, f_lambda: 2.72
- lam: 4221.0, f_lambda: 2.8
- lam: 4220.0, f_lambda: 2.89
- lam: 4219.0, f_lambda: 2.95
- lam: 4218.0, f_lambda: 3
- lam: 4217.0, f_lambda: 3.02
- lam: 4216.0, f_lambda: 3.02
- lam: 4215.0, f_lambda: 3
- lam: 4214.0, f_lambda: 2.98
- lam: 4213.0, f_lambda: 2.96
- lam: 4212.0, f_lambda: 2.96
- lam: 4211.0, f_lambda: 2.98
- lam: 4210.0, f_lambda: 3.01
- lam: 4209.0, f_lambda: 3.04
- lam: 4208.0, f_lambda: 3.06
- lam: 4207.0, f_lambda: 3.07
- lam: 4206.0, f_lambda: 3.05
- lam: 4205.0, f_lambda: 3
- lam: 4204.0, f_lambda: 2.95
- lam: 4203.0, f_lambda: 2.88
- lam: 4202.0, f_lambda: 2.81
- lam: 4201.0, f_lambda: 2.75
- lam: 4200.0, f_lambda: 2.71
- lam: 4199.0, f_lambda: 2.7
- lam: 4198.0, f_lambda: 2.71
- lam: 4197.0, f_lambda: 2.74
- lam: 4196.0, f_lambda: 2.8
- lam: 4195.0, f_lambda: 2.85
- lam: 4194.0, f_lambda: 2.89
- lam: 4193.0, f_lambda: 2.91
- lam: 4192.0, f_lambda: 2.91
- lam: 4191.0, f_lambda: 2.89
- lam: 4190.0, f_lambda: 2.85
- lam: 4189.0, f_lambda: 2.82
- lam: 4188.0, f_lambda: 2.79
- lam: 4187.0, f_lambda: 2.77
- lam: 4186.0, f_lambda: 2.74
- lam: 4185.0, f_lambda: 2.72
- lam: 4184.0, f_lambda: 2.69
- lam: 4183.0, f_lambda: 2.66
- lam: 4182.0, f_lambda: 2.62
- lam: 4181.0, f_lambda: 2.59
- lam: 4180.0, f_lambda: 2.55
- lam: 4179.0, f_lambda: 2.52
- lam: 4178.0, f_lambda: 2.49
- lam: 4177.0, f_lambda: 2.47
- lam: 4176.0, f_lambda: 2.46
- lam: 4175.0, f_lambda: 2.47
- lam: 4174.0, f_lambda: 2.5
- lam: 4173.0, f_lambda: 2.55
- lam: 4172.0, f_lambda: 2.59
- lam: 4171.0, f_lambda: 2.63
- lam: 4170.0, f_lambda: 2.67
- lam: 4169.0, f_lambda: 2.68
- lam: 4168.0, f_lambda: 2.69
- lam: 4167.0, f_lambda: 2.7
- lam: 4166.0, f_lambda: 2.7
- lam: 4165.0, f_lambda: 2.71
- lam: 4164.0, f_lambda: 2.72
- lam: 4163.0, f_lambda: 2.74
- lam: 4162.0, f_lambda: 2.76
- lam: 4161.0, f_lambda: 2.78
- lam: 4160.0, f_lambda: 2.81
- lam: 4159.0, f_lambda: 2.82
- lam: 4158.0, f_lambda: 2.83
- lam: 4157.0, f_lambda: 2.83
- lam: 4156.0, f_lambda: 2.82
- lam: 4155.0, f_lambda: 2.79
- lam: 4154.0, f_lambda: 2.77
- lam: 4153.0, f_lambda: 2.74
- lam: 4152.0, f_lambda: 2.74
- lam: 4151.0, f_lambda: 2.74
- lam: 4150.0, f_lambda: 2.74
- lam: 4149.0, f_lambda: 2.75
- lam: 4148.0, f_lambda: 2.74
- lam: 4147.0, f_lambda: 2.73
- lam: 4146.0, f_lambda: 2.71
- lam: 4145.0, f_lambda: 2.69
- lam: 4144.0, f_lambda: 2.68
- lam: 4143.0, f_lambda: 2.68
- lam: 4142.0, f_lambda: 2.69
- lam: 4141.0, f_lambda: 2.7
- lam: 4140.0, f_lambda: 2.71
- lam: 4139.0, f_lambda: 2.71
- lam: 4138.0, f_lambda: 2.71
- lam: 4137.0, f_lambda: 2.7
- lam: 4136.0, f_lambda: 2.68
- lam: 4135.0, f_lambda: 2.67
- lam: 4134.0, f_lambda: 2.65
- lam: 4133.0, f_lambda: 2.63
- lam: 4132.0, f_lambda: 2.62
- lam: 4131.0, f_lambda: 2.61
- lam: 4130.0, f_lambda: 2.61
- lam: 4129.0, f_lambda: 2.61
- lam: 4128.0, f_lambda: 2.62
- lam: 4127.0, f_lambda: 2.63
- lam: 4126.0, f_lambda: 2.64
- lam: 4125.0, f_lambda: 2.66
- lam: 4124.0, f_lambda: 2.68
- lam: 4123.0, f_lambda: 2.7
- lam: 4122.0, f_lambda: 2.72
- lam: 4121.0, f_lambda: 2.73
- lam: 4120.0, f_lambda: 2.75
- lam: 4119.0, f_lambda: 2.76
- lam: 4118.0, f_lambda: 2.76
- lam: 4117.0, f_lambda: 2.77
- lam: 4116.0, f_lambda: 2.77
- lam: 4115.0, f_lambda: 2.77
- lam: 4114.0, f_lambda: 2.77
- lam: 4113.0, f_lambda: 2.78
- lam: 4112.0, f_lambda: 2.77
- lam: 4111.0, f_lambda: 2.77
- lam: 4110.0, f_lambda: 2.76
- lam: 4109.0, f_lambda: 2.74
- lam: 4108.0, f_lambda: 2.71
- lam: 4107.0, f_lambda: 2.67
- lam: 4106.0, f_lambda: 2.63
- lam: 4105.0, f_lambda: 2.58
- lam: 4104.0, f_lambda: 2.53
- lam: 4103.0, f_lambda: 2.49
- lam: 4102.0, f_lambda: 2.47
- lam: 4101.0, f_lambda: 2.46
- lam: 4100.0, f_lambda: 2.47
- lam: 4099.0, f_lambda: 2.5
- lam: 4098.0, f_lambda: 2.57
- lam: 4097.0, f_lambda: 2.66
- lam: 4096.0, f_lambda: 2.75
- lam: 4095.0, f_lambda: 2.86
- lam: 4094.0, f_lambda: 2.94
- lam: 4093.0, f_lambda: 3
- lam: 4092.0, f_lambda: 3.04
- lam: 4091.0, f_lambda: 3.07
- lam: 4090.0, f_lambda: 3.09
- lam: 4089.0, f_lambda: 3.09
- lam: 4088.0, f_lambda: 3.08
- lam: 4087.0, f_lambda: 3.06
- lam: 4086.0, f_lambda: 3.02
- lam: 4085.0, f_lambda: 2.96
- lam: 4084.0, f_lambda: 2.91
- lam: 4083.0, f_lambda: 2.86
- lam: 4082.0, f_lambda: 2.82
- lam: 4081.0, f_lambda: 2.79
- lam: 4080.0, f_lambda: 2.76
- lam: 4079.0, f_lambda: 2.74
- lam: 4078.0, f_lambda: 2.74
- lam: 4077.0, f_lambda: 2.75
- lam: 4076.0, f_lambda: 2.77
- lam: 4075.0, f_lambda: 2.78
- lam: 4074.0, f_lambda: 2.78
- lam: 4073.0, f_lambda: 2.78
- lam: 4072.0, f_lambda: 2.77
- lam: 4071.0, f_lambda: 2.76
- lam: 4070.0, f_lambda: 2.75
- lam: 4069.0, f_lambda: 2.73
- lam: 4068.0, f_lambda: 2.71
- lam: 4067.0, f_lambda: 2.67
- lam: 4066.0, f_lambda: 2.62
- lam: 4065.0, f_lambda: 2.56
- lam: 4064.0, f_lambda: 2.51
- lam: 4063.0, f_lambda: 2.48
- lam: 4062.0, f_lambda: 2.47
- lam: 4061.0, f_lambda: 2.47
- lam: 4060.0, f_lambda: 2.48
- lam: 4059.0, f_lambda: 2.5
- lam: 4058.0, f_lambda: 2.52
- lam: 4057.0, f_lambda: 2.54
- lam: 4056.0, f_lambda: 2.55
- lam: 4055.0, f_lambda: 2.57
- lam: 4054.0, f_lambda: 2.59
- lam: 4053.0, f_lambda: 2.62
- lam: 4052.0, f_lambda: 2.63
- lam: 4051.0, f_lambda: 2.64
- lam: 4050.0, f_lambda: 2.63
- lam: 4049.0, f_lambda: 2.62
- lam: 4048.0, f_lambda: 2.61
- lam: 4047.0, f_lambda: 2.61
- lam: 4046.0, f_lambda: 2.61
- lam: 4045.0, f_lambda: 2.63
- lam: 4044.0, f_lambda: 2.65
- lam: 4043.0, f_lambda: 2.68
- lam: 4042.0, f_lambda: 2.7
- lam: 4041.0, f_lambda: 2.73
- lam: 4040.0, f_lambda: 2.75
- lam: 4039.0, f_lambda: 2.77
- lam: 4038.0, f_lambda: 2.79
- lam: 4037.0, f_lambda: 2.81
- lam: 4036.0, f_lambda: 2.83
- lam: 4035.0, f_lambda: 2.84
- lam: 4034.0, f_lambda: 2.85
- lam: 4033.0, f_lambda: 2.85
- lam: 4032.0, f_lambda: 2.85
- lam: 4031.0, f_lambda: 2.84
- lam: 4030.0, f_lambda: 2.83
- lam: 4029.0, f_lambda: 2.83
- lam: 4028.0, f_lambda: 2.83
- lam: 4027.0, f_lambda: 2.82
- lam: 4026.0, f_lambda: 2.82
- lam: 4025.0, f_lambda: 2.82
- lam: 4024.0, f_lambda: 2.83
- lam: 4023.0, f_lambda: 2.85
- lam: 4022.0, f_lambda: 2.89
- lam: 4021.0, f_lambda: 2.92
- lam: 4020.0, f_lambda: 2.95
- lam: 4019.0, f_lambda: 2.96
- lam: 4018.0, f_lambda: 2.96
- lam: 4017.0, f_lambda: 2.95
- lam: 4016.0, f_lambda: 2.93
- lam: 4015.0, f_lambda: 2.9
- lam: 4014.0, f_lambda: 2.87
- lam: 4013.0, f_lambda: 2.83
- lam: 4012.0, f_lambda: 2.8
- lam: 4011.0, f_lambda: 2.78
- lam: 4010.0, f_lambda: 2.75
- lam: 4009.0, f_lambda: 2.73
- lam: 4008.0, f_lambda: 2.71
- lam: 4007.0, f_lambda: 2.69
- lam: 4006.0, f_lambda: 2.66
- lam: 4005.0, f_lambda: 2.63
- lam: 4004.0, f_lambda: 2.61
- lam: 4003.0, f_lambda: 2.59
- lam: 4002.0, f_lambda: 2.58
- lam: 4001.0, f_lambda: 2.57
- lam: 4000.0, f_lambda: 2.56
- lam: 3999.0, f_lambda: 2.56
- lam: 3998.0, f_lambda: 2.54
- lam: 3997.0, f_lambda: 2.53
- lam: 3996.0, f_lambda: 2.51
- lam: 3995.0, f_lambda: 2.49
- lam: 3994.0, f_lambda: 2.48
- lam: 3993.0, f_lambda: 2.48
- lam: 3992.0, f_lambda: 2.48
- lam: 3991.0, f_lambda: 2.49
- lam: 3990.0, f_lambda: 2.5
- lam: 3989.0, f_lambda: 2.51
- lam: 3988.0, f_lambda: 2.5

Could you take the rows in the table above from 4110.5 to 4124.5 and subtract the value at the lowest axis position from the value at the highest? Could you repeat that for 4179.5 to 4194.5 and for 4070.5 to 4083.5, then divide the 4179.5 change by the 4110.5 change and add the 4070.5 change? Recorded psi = -3.7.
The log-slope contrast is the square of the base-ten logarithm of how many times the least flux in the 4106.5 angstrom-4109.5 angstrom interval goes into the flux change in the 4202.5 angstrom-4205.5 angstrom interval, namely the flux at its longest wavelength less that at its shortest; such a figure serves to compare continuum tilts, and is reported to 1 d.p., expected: 1.8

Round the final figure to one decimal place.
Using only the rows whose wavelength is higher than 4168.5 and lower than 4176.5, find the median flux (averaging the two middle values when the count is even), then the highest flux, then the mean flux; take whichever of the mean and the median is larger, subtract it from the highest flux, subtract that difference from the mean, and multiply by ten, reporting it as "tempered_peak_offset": 24.6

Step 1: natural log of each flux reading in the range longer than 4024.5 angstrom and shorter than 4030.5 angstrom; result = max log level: 1.04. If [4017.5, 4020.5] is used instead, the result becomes 1.09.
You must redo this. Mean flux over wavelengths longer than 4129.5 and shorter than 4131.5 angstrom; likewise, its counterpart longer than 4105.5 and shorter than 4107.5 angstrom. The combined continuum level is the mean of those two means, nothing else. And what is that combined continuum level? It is 2.63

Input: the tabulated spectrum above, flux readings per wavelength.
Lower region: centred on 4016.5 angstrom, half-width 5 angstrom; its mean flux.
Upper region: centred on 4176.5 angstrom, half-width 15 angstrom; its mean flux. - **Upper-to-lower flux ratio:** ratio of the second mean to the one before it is 0.914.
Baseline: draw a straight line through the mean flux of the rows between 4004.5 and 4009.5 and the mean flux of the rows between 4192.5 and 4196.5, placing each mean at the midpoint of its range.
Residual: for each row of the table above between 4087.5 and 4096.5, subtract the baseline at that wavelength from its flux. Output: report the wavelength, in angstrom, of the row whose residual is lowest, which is 4096.0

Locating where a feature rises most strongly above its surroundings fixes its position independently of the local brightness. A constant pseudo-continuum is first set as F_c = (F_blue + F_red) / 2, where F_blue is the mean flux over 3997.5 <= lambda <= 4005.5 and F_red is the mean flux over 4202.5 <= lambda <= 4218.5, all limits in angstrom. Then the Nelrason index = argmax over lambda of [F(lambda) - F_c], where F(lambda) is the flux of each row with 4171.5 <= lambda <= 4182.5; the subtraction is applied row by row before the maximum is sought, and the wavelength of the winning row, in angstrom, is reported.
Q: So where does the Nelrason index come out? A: 4182.0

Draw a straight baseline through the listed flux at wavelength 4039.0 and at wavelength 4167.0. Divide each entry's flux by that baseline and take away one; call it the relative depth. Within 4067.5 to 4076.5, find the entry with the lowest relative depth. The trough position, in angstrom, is 4068.0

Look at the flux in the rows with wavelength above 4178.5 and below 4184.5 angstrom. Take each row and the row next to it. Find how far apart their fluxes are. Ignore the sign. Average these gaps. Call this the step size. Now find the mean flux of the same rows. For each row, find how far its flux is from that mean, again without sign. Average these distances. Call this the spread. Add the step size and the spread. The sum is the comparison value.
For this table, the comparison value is 0.09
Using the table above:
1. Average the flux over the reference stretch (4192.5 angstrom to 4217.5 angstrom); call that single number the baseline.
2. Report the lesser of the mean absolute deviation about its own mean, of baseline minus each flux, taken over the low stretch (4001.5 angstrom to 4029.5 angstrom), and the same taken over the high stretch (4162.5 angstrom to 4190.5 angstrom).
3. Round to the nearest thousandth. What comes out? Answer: 0.093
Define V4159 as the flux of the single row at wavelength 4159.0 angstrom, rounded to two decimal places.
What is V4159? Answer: 2.82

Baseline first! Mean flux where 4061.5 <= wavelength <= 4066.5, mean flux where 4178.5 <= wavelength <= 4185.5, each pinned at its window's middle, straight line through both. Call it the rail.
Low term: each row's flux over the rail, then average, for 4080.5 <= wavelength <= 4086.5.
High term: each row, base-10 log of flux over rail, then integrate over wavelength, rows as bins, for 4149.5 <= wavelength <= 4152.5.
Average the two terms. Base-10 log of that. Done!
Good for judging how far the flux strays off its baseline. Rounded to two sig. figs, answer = -0.22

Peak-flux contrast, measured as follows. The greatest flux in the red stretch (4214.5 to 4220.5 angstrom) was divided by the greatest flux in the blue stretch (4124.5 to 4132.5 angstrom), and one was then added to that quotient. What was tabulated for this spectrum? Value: 2.14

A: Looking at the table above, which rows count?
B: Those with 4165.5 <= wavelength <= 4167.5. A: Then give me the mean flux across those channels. 2.70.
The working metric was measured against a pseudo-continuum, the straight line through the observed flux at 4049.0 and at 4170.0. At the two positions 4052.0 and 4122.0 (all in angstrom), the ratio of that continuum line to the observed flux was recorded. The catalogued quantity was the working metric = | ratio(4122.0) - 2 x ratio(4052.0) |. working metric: 1.02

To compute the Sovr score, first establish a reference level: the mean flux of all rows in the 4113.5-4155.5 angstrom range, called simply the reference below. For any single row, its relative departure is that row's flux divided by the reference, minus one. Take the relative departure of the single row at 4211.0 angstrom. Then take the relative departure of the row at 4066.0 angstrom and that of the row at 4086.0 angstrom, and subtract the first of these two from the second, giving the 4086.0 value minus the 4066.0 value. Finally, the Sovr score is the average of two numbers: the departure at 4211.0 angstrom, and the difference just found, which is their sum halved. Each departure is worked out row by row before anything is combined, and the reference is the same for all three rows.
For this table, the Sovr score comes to 0.13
